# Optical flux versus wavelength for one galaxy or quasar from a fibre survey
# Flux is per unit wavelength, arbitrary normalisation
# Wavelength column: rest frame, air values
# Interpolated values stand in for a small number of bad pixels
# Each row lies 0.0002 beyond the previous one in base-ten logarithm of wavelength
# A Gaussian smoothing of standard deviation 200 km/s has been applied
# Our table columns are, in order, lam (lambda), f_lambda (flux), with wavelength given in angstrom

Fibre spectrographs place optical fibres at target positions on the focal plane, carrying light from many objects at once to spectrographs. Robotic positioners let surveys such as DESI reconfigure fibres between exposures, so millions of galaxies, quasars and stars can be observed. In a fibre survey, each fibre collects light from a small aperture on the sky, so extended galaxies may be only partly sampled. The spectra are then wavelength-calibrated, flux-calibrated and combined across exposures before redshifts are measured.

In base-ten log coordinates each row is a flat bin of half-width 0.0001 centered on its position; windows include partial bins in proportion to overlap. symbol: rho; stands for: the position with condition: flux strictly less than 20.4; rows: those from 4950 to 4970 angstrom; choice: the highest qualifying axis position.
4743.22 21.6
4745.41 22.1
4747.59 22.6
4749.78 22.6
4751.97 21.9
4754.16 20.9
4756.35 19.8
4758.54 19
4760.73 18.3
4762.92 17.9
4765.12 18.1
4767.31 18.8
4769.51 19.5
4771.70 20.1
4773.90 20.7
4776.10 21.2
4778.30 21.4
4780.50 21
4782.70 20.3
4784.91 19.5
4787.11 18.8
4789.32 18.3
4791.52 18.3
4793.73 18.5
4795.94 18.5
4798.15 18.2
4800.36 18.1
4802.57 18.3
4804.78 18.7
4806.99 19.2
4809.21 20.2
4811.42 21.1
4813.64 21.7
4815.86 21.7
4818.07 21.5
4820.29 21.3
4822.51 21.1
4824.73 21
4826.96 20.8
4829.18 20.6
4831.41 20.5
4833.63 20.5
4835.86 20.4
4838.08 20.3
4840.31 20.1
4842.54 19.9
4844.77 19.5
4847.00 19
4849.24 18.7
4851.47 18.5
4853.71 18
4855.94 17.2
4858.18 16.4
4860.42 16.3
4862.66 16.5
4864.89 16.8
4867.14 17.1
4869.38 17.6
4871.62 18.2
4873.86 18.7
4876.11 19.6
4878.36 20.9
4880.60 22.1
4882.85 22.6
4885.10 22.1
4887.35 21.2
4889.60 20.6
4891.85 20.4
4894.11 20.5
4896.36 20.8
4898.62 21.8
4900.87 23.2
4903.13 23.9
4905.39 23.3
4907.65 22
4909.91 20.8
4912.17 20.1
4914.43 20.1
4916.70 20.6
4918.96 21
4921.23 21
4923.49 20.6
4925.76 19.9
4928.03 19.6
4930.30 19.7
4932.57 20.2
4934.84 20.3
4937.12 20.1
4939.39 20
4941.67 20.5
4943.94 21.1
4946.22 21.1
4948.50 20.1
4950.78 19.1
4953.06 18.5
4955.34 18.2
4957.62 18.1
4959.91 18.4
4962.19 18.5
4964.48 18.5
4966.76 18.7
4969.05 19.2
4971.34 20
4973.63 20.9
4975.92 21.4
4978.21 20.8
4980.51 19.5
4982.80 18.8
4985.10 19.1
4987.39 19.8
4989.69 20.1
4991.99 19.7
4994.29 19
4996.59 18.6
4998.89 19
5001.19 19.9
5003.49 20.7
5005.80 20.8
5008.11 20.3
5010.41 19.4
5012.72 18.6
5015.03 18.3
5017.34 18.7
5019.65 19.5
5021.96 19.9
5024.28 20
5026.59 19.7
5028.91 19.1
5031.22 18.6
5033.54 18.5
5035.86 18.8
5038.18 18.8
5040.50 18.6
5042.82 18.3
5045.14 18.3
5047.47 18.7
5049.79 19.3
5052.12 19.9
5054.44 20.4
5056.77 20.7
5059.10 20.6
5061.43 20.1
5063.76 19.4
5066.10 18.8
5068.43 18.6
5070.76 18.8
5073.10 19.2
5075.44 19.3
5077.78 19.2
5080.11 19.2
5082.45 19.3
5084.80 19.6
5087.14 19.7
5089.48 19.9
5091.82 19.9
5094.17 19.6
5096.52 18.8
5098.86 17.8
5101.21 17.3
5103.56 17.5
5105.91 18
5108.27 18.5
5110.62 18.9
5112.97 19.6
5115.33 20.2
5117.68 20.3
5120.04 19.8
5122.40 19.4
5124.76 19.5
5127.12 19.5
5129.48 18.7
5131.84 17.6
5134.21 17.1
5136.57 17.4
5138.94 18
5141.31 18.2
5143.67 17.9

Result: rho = 4969.05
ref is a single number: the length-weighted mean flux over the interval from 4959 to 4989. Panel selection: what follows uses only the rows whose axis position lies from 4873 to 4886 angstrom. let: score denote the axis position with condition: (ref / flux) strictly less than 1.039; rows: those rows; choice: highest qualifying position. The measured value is 4885.10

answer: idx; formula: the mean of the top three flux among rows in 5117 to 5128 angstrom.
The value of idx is 19.9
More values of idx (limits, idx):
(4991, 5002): 19.5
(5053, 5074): 20.6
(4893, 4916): 23.5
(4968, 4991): 21.0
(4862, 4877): 18.8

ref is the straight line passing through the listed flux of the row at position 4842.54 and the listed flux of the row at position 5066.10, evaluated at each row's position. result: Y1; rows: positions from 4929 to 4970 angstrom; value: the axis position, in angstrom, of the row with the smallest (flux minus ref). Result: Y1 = 4957.62 angstrom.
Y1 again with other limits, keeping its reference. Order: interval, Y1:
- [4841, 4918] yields 4860.42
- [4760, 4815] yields 4762.92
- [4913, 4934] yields 4928.03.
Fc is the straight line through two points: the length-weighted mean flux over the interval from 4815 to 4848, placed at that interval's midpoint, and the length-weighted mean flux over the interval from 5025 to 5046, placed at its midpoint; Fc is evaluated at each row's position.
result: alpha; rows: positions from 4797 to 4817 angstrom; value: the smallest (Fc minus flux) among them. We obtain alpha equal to -1.0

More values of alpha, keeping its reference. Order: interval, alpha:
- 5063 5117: -2.1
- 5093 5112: -1.3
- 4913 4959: -1.5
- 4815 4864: -1.0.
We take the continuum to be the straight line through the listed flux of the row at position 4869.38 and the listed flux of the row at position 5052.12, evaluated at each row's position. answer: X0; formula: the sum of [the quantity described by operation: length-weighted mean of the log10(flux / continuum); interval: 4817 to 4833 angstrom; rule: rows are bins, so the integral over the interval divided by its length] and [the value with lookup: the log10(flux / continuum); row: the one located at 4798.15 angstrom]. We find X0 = 0.13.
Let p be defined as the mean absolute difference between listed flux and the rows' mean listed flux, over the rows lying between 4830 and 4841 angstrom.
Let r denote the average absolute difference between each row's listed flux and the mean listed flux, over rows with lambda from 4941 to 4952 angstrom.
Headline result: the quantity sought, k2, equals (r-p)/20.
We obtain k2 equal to 0.025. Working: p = 0.13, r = 0.6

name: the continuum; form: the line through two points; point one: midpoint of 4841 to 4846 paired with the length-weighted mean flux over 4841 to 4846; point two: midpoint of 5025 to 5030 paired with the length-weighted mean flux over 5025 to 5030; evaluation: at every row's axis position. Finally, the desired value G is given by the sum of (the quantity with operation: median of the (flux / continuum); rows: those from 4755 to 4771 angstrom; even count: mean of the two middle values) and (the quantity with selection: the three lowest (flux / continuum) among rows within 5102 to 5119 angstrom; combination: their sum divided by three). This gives 1.88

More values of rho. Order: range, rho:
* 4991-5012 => 5010.41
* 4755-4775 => 4771.70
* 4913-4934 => 4932.57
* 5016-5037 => 5035.86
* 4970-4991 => 4989.69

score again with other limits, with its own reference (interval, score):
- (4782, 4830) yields 4829.18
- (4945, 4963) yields 4950.78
